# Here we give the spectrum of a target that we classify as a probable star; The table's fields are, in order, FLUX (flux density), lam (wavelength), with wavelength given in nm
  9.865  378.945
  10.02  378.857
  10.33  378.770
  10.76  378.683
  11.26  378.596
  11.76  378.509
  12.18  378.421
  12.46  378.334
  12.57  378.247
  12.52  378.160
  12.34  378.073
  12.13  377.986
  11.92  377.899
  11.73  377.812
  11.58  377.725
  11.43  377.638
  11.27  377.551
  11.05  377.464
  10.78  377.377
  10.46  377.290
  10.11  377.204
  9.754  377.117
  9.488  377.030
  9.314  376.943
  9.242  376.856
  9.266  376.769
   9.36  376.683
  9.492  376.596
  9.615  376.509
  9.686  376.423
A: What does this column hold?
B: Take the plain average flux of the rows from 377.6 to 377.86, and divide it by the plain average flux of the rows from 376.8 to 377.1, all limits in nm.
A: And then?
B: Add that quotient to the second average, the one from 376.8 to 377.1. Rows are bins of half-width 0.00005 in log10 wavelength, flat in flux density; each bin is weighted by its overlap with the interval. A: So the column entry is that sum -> 10.6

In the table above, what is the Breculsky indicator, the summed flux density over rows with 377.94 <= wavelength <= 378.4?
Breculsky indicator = 62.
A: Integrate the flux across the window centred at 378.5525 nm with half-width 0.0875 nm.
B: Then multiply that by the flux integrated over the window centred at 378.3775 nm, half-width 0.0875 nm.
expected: 4.3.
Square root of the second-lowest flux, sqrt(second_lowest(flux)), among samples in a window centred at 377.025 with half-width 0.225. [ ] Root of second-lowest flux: 3.05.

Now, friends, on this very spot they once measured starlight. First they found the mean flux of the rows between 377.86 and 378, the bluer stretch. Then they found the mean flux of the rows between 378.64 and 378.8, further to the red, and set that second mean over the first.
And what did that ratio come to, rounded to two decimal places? 0.88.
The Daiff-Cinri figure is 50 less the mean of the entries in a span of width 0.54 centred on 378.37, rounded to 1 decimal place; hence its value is 37.9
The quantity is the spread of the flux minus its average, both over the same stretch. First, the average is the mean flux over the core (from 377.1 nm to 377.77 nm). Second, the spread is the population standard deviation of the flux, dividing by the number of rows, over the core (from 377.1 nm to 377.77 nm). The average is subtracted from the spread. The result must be -10.2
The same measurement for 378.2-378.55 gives -11.9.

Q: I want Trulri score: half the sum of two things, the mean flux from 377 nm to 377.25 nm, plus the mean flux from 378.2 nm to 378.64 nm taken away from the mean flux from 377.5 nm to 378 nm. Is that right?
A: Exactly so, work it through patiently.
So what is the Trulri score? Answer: 4.71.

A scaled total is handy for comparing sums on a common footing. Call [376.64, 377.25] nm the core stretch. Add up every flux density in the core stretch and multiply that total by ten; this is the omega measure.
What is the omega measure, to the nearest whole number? 665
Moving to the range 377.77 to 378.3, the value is 732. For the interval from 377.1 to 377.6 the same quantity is 634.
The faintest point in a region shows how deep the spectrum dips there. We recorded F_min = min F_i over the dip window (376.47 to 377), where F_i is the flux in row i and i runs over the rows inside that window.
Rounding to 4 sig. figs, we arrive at 9.242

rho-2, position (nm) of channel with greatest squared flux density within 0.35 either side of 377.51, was 377.812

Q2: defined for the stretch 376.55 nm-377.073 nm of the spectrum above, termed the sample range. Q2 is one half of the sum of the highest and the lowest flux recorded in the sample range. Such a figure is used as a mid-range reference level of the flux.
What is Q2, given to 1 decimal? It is 9.4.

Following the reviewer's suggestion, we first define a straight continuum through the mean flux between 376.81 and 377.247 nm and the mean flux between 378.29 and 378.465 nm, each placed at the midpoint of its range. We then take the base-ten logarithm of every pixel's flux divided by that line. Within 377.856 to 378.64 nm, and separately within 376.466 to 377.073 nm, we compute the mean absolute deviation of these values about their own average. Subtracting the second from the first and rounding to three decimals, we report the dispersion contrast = 0.004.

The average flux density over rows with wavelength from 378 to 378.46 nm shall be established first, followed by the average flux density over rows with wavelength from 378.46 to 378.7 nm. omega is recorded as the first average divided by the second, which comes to 1.10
